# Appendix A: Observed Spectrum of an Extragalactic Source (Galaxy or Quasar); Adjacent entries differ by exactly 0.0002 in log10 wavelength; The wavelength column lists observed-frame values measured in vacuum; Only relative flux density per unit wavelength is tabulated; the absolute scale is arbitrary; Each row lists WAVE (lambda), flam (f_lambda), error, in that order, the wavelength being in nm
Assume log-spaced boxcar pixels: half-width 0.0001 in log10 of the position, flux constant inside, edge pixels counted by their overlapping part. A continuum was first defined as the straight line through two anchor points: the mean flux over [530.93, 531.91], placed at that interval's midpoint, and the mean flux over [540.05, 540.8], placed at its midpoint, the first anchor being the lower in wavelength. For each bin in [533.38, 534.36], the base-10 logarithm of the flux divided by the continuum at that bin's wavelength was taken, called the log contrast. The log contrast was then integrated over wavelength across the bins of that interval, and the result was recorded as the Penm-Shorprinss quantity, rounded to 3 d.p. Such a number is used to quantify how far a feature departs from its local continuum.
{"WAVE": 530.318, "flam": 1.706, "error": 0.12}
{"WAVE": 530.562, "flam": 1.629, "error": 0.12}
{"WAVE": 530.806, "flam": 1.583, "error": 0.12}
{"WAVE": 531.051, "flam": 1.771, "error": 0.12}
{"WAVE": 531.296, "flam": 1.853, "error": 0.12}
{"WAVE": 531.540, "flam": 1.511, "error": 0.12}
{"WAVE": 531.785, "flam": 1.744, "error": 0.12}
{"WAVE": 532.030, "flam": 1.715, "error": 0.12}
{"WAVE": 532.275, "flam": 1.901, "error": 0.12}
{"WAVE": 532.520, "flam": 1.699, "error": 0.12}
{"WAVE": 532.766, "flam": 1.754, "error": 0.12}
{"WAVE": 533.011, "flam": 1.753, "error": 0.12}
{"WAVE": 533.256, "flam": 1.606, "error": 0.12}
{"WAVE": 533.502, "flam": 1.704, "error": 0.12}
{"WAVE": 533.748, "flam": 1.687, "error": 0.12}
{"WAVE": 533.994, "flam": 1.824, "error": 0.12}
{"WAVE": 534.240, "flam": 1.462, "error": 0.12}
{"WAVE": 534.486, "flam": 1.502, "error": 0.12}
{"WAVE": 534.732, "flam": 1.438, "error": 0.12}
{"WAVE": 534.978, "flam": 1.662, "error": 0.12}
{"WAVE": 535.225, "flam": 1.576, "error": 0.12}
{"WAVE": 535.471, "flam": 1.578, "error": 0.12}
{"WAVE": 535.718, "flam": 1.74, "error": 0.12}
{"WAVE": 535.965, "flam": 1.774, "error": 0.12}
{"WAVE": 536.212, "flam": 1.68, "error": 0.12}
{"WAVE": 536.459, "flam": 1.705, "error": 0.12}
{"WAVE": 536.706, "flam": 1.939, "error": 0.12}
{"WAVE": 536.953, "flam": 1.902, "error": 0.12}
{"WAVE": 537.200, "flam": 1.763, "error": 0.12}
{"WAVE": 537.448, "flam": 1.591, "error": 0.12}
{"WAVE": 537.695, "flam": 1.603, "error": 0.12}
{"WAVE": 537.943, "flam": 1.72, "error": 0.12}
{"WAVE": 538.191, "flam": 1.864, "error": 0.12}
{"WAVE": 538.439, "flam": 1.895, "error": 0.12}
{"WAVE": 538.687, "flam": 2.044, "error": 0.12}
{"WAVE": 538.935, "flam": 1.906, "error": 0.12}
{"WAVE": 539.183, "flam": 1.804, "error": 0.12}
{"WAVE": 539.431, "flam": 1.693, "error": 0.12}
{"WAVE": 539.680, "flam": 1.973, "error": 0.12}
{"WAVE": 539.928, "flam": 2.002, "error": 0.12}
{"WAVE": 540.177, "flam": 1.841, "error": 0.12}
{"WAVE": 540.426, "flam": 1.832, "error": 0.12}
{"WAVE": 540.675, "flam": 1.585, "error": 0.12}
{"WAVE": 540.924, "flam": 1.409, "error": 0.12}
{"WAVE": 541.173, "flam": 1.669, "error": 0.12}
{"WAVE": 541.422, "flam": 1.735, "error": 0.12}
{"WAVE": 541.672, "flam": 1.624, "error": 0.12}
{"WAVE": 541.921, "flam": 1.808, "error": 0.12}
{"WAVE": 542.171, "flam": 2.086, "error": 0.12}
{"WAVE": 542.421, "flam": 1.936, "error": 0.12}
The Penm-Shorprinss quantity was -0.016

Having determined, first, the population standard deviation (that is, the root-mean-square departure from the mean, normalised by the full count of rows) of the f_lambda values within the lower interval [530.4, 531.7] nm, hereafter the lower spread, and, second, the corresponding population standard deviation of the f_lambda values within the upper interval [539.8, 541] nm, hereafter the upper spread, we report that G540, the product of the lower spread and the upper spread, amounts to 0.026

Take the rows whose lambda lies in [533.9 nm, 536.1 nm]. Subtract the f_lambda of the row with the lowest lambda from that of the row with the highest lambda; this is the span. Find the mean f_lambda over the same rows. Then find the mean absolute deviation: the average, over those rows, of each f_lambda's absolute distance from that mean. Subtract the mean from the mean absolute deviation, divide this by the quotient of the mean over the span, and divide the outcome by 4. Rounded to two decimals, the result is 0.01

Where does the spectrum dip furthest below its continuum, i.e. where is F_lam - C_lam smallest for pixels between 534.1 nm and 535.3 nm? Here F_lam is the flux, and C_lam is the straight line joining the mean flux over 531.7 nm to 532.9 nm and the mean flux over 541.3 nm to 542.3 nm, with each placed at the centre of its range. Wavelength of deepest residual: 534.732 nm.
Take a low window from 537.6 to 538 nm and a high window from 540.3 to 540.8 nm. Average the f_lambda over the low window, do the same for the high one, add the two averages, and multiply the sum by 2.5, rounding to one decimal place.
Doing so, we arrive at 8.4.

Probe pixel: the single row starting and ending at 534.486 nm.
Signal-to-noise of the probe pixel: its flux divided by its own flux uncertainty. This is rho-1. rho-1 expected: 12.5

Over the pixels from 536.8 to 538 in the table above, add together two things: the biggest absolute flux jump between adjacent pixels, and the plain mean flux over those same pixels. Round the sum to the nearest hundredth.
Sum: 1.89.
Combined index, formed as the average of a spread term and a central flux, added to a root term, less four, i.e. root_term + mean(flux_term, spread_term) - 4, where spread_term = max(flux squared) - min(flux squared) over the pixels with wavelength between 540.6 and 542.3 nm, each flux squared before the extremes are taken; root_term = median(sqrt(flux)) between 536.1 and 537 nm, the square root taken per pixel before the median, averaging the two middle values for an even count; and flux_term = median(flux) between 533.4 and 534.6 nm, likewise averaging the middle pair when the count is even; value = -0.63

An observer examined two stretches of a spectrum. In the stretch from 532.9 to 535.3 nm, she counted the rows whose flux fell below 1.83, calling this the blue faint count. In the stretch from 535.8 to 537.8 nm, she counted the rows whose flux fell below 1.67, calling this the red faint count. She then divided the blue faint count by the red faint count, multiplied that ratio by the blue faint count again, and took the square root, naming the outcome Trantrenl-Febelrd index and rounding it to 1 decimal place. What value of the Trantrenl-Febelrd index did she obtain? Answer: 7.1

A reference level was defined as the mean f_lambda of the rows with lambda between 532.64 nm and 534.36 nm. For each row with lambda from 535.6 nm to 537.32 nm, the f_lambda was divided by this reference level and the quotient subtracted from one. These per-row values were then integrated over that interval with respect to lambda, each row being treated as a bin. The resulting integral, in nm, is -0.10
